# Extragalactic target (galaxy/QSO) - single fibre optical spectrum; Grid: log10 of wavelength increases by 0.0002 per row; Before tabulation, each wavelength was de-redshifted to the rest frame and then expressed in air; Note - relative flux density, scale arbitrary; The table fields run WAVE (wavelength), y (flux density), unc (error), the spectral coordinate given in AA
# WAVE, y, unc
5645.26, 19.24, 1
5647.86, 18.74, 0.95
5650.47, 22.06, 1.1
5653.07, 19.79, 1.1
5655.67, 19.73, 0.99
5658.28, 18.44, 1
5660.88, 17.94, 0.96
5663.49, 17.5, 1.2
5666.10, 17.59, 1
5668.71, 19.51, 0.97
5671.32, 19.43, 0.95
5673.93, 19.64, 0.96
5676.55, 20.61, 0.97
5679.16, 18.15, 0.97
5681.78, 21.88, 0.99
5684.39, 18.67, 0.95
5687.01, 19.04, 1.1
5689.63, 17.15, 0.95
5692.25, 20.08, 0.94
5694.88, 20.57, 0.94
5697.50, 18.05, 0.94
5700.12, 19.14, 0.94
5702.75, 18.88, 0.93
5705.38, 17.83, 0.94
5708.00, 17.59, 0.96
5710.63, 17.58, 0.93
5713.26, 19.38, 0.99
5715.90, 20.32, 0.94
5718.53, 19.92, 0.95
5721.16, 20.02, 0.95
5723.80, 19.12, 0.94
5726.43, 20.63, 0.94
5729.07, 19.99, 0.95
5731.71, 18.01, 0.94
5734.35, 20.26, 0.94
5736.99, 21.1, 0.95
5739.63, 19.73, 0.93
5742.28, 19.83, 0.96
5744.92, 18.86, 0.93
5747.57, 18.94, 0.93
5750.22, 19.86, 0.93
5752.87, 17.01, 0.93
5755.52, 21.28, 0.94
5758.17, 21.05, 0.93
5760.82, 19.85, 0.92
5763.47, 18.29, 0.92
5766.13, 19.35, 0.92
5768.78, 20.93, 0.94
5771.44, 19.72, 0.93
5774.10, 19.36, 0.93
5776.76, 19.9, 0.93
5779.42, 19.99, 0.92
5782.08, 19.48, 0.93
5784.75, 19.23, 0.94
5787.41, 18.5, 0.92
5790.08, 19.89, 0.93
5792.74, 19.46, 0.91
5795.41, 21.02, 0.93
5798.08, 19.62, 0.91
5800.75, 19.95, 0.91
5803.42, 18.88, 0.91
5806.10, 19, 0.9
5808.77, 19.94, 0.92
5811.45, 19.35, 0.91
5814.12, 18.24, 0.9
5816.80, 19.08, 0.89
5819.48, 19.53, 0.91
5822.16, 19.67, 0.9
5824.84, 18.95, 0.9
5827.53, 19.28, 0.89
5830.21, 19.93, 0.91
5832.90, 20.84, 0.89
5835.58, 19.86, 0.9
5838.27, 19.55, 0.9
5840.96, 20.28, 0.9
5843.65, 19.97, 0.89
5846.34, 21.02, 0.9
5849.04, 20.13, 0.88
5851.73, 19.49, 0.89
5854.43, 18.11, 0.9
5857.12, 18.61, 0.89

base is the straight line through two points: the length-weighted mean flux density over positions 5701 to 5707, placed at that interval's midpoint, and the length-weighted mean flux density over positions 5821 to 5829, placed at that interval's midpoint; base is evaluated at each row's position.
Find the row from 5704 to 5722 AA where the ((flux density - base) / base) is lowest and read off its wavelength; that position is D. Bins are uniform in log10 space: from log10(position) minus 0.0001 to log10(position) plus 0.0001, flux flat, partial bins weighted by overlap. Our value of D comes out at 5710.63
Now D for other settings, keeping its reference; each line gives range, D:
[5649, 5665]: 5663.49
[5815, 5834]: 5824.84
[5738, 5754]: 5752.87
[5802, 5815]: 5814.12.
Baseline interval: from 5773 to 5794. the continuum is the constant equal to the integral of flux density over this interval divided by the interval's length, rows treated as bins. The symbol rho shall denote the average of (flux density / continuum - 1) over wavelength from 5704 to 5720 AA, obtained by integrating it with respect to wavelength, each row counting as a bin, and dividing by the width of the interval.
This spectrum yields -0.036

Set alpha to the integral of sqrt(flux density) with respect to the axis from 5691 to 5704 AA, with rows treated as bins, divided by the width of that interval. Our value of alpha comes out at 4.40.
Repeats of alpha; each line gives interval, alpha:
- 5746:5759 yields 4.42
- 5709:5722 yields 4.40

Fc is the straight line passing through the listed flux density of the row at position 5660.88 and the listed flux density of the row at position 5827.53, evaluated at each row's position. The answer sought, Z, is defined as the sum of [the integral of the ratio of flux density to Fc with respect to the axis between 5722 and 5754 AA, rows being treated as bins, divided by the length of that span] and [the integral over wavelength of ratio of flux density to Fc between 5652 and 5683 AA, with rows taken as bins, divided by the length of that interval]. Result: 2.11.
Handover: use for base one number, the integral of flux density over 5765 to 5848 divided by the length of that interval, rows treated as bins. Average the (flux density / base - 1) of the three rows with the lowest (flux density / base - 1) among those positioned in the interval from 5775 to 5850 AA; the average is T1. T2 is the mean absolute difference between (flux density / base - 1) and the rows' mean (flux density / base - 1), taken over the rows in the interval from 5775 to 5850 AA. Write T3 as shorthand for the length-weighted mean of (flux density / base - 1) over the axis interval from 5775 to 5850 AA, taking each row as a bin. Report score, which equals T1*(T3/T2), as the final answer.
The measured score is 0.00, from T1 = -0.058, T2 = 0.026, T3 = -0.001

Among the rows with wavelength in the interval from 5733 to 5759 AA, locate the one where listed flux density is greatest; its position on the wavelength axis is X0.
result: 5755.52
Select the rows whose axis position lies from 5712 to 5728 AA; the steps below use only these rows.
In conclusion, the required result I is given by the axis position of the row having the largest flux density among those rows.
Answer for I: 5726.43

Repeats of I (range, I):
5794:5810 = 5795.41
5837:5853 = 5846.34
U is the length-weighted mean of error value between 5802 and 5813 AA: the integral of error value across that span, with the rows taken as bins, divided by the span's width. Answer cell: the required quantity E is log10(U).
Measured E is -0.04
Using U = 0.91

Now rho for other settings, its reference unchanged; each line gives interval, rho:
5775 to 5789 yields -0.003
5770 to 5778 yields 0.010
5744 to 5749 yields -0.029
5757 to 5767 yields 0.007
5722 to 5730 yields 0.022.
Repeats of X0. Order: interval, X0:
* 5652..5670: 5653.07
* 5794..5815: 5795.41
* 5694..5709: 5694.88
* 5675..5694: 5681.78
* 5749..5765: 5755.52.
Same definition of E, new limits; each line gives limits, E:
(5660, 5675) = 0.00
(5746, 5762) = -0.03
